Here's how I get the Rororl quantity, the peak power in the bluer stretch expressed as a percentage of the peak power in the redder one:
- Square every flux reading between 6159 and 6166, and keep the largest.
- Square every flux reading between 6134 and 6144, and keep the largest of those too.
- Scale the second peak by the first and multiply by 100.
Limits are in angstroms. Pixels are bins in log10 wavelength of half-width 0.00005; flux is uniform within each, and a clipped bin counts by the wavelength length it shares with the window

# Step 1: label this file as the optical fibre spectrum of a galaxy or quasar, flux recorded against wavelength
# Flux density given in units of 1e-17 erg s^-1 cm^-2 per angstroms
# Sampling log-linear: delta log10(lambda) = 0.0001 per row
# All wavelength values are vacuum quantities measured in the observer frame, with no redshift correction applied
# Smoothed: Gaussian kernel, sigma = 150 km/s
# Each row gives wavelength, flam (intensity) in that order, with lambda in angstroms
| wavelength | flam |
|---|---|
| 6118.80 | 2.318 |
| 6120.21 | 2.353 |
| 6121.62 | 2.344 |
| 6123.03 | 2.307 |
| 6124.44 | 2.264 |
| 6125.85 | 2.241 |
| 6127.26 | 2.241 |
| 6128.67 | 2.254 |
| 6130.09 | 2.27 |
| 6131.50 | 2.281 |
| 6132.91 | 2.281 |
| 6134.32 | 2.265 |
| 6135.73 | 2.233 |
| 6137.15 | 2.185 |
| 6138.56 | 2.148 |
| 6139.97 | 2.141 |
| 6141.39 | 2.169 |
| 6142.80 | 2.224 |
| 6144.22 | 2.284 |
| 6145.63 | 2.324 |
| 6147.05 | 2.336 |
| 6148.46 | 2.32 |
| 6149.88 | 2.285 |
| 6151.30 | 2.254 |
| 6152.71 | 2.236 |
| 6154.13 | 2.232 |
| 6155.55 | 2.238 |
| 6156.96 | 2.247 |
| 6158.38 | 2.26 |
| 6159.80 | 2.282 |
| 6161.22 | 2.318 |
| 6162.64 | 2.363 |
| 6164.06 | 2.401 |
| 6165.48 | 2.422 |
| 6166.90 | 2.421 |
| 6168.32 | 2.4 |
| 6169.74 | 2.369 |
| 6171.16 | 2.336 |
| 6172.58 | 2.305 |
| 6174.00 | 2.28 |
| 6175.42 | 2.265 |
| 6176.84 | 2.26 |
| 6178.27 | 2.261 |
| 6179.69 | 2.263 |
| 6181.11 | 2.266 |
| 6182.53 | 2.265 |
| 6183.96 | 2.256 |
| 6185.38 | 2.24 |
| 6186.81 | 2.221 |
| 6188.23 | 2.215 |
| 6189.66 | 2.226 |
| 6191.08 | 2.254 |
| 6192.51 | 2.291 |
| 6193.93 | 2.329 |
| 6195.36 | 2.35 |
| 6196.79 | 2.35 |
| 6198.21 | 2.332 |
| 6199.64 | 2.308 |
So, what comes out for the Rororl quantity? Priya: 87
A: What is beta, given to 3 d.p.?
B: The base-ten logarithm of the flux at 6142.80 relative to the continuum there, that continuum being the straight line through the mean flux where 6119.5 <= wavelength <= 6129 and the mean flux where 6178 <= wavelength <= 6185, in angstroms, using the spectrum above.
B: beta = -0.011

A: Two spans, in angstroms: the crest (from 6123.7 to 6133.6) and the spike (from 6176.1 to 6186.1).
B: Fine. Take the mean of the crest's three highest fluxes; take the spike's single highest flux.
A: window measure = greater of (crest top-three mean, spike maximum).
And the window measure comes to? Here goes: 2.28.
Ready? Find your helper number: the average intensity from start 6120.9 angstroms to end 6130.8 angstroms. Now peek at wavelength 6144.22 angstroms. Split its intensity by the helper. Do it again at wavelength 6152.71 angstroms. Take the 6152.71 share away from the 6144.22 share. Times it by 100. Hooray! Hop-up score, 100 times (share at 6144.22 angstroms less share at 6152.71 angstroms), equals 2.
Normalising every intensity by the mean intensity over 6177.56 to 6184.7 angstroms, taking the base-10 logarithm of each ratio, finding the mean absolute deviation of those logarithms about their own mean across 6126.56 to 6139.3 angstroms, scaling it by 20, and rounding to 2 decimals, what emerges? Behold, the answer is 0.13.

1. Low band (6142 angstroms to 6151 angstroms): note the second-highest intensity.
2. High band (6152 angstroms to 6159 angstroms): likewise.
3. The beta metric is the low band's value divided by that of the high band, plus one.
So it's 2.03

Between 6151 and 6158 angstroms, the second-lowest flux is 2.236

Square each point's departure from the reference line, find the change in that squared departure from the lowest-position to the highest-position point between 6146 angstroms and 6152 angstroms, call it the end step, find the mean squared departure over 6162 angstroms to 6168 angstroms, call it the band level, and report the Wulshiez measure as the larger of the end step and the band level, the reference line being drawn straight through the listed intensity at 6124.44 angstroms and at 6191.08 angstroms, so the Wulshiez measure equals 0.0213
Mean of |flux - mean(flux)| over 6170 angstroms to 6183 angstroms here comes 0.019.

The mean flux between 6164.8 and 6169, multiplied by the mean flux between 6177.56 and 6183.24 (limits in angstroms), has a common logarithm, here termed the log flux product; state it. 0.738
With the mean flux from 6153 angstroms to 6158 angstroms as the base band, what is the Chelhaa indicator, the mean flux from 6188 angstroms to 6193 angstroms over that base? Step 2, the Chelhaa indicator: 1.003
